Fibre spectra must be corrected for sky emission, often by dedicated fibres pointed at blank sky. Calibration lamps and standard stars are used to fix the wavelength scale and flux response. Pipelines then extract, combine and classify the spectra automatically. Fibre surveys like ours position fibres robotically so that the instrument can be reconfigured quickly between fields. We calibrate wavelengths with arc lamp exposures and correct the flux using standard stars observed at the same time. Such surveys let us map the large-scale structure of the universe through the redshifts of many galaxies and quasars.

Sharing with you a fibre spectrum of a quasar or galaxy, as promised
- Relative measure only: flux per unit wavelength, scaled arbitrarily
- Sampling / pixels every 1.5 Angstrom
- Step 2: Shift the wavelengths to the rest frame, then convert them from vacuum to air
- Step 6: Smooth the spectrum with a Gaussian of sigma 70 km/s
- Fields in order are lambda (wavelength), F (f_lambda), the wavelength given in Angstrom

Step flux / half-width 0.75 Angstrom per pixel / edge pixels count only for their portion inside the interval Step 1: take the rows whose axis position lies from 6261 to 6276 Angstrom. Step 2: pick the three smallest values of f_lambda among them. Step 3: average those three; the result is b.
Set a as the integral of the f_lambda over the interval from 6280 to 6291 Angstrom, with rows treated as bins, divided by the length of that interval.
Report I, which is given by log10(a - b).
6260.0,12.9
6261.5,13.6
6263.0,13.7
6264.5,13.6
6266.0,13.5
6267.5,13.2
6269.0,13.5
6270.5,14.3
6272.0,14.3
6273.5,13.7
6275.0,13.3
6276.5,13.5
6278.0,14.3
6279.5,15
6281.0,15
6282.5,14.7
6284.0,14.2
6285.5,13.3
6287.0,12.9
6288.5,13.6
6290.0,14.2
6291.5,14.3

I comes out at -0.17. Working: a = 14.0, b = 13.33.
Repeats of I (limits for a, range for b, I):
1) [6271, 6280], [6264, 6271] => -0.22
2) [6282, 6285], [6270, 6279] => -0.08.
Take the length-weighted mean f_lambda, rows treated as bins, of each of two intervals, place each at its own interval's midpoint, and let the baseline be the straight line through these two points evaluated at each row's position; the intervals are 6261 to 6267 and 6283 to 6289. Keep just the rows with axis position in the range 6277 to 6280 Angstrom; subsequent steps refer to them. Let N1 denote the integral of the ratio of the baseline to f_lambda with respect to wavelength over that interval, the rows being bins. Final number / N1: 2.8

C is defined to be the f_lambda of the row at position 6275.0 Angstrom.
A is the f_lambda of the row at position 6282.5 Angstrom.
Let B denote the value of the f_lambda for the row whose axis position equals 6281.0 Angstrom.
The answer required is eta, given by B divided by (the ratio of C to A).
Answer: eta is 16.6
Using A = 14.7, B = 15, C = 13.3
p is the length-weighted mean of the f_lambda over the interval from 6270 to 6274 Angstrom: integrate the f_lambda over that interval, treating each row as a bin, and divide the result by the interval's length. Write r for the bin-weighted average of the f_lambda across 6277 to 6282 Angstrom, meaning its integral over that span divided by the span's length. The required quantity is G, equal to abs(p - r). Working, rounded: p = 14.1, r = 14.7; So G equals 0.6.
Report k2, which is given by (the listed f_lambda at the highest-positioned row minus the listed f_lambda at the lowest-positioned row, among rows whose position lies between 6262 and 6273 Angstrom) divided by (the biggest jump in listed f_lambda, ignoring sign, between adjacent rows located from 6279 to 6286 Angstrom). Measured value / 0.7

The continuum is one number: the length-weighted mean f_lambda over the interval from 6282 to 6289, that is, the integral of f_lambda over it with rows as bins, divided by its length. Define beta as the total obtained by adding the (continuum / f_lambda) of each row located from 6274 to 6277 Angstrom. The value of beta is 2.05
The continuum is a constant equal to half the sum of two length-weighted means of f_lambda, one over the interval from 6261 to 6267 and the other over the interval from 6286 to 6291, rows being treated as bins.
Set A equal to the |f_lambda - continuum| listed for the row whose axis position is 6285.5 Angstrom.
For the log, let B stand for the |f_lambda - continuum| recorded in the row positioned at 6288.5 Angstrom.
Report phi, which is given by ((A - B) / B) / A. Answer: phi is 72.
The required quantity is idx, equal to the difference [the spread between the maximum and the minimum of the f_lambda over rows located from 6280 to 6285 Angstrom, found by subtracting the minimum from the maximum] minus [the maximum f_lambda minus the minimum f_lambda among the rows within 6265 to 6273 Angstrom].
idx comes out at -0.3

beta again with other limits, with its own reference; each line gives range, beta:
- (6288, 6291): 1.97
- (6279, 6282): 1.83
